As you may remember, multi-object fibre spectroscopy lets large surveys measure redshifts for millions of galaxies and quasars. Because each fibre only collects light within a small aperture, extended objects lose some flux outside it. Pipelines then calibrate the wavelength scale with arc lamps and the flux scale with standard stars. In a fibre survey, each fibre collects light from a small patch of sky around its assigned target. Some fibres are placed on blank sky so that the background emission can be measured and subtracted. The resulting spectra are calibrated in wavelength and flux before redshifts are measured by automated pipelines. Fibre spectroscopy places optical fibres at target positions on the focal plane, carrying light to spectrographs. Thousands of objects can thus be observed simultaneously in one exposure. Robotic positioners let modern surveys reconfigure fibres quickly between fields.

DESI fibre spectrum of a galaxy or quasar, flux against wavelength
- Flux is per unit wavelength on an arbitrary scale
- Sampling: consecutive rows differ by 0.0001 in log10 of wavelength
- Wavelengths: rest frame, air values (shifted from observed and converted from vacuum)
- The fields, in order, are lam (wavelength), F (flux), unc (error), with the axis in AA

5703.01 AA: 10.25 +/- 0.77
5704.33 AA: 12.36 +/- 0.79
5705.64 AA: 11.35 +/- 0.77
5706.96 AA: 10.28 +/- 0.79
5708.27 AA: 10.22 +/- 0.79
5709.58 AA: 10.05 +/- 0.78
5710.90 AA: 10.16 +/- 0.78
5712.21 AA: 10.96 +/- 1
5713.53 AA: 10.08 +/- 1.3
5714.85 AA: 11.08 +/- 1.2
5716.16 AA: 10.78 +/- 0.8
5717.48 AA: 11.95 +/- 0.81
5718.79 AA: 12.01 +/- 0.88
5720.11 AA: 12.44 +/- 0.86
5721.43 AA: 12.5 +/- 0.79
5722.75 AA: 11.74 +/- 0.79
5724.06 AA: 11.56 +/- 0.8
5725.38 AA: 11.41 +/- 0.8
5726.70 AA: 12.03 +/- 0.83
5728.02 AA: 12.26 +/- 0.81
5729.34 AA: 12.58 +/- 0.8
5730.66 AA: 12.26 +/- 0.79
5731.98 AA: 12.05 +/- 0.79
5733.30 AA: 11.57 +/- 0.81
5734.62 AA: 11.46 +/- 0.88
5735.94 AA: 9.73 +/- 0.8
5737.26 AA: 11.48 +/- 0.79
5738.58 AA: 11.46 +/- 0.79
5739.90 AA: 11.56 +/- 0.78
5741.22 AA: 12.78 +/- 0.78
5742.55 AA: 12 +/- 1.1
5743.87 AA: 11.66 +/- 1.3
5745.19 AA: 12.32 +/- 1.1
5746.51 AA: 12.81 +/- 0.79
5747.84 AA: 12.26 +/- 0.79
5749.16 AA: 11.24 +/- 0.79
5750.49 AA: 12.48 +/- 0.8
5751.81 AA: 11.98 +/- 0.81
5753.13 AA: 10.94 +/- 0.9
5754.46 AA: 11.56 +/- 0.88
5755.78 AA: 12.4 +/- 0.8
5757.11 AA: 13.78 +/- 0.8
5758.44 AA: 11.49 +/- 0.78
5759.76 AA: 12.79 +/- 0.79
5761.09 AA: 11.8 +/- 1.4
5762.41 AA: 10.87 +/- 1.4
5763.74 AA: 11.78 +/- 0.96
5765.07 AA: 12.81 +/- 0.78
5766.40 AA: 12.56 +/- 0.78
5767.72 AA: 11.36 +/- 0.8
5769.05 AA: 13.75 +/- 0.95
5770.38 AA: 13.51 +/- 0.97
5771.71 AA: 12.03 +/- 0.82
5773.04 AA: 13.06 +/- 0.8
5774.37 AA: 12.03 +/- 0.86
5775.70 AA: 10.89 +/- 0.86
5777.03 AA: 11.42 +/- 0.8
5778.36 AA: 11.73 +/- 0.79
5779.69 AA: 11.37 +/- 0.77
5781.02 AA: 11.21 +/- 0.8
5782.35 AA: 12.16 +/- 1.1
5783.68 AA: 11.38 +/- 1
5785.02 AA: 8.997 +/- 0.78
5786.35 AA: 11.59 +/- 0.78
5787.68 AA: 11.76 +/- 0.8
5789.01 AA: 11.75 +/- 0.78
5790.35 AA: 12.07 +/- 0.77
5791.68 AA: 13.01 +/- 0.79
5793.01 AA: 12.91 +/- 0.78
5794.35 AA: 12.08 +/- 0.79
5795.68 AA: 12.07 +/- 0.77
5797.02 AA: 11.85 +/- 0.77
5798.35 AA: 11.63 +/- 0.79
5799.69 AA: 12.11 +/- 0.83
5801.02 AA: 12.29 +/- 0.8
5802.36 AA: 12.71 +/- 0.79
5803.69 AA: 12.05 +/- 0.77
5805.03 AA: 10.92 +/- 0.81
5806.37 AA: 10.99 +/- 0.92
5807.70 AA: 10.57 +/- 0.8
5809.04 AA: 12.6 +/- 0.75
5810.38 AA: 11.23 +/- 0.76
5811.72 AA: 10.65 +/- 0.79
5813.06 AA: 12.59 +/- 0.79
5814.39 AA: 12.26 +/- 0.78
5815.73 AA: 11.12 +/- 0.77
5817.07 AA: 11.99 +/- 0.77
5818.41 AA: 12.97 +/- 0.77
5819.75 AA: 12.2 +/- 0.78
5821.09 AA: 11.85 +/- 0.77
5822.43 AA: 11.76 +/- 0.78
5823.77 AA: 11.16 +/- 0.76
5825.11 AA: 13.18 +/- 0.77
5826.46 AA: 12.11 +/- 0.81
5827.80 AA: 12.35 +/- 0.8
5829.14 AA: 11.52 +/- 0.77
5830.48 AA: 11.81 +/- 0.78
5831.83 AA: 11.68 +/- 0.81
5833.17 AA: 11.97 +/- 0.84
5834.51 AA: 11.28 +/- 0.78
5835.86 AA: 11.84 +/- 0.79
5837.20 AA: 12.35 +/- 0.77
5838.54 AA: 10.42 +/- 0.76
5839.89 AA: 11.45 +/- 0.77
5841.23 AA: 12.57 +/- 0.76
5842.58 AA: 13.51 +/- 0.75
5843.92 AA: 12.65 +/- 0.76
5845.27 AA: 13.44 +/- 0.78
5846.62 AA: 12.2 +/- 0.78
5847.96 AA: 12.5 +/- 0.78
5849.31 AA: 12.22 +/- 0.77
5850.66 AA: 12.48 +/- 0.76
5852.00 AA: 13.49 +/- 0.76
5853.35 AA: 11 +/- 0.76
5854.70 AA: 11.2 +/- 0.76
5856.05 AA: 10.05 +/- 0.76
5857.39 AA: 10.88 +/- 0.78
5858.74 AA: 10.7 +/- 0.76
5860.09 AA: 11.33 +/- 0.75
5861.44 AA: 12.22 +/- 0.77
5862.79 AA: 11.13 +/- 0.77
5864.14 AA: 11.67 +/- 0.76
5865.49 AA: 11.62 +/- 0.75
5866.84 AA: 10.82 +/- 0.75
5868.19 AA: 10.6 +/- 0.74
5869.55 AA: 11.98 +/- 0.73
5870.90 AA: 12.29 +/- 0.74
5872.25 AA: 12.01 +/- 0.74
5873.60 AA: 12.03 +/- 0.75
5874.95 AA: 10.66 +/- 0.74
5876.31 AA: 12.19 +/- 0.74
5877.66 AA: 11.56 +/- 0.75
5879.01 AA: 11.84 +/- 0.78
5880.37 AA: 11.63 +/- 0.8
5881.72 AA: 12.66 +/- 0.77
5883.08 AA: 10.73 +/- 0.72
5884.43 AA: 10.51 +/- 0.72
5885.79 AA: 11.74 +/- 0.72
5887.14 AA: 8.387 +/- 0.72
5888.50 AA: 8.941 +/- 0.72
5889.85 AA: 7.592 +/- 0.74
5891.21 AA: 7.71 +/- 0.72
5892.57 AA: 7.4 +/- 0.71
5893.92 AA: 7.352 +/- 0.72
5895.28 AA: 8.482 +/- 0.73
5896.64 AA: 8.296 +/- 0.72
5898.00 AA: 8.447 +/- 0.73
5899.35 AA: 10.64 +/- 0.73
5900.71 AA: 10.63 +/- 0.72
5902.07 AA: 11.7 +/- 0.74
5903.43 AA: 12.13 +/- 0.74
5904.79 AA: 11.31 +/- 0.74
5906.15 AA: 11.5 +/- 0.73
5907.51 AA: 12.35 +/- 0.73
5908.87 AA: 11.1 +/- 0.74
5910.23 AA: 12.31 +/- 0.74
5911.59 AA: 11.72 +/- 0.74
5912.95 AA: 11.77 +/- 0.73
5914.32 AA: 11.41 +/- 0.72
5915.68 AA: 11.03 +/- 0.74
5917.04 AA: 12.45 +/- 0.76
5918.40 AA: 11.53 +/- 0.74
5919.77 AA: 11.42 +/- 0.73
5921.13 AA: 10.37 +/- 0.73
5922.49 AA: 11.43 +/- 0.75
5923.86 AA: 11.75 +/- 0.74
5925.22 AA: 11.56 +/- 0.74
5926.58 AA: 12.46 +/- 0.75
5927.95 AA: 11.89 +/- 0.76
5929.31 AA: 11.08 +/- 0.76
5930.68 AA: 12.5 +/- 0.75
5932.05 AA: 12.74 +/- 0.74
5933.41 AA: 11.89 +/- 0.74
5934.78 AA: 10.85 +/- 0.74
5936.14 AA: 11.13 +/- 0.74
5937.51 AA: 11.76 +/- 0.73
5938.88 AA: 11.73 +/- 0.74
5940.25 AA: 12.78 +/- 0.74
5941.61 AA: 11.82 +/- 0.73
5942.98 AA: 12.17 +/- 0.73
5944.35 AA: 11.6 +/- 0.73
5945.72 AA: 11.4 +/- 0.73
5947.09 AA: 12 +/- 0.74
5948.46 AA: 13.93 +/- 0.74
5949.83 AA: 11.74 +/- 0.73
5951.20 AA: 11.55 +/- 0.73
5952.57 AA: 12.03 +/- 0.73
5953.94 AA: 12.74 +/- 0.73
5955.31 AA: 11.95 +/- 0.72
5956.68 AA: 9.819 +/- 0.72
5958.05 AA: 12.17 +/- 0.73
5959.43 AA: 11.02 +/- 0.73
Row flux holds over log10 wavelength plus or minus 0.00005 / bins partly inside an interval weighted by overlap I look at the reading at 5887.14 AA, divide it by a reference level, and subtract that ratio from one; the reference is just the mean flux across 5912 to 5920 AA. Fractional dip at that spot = 0.277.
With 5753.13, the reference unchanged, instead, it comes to 0.057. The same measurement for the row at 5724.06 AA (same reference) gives 0.004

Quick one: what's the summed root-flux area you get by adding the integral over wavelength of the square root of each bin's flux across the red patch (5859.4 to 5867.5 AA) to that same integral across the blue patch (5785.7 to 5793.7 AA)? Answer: 55.3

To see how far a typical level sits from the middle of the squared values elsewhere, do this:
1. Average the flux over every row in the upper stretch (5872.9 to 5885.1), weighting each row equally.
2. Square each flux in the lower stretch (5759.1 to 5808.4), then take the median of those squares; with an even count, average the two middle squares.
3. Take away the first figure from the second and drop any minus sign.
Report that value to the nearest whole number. 129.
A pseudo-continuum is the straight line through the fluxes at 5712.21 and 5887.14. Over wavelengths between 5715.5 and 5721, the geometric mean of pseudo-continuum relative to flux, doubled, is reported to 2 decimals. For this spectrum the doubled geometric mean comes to 1.85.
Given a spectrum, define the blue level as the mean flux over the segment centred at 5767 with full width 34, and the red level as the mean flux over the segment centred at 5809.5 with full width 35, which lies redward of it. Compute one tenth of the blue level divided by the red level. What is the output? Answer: 0.101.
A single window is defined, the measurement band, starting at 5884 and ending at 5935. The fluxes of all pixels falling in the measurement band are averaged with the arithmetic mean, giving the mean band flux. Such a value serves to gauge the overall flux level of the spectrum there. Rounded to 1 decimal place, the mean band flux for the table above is 10.7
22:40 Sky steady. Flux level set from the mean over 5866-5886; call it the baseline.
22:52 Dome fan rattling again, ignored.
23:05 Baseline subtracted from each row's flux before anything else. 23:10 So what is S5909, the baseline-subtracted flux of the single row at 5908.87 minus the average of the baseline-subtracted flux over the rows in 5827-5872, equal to -0.7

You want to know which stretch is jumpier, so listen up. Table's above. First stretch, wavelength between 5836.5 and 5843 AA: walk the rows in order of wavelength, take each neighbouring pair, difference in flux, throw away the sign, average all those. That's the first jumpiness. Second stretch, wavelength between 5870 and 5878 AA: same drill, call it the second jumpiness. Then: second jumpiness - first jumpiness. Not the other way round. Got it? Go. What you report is -0.49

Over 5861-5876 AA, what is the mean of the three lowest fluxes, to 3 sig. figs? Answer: 10.7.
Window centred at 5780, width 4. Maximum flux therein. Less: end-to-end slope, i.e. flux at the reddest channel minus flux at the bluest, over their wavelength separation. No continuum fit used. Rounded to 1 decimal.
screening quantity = 11.9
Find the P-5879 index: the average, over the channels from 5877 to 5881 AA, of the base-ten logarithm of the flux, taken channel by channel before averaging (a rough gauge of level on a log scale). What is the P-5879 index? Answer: 1.067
